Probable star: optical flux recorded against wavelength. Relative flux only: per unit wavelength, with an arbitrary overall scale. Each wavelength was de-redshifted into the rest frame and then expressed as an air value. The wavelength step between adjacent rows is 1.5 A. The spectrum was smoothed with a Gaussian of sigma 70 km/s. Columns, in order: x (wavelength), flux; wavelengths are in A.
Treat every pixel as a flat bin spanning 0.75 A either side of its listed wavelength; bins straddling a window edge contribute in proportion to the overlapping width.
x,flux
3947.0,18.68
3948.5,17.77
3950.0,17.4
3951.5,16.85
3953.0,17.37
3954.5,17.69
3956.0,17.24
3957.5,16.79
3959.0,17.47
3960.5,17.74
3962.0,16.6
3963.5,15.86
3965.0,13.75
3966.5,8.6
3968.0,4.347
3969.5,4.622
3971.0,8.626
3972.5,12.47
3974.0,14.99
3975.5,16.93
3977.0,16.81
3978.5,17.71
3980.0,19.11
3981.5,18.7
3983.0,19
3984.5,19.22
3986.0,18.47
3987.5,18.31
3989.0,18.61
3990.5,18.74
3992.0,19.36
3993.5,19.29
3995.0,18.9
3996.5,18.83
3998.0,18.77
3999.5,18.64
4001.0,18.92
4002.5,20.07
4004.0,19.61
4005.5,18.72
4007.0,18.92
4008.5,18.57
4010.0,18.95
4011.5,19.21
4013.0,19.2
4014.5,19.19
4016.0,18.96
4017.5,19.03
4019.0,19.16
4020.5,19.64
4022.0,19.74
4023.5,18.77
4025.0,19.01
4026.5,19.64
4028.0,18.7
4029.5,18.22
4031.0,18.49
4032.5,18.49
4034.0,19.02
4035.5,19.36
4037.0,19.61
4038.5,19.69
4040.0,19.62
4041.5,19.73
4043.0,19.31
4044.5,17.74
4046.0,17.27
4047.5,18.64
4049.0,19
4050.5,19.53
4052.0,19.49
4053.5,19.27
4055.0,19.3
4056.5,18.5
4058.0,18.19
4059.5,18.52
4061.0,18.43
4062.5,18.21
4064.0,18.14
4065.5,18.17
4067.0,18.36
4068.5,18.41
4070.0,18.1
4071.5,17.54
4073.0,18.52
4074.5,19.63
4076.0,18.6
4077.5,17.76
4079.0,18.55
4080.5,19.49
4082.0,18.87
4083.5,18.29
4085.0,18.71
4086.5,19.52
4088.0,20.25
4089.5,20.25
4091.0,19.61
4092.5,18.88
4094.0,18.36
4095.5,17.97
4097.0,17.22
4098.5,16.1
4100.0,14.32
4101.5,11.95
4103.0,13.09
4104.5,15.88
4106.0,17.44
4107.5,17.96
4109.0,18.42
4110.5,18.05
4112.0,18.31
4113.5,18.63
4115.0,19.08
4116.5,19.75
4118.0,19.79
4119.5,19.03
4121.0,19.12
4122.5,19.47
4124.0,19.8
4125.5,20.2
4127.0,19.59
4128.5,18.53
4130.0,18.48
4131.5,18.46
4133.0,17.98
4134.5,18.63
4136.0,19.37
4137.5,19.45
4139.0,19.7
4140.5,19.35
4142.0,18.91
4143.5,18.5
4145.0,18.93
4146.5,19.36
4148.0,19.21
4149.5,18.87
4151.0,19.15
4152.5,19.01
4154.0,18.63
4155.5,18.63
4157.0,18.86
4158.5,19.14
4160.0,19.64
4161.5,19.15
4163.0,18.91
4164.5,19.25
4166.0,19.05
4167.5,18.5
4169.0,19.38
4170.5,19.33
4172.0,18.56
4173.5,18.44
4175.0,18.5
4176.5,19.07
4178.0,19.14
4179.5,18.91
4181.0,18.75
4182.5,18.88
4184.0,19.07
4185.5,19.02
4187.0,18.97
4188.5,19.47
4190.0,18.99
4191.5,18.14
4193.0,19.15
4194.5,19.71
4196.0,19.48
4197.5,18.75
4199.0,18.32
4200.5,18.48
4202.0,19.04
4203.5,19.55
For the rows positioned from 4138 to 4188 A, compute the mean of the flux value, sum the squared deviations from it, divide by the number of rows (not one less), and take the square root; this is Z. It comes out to 0.32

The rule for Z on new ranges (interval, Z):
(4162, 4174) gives 0.36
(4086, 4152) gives 1.73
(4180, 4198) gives 0.39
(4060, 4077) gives 0.48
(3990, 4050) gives 0.54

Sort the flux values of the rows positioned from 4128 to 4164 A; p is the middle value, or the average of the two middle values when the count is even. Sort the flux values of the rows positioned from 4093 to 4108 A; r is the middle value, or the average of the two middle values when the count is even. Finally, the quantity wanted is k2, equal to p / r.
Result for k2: 1.14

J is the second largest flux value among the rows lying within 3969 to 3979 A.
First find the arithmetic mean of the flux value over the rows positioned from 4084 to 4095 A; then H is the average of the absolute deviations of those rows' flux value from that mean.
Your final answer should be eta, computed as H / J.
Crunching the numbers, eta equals 0.036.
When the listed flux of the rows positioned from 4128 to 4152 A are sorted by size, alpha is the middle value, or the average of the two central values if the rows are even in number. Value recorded 18.9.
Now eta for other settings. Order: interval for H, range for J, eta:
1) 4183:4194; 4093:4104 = 0.013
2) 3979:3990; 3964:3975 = 0.021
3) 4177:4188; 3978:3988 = 0.005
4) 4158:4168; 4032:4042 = 0.012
